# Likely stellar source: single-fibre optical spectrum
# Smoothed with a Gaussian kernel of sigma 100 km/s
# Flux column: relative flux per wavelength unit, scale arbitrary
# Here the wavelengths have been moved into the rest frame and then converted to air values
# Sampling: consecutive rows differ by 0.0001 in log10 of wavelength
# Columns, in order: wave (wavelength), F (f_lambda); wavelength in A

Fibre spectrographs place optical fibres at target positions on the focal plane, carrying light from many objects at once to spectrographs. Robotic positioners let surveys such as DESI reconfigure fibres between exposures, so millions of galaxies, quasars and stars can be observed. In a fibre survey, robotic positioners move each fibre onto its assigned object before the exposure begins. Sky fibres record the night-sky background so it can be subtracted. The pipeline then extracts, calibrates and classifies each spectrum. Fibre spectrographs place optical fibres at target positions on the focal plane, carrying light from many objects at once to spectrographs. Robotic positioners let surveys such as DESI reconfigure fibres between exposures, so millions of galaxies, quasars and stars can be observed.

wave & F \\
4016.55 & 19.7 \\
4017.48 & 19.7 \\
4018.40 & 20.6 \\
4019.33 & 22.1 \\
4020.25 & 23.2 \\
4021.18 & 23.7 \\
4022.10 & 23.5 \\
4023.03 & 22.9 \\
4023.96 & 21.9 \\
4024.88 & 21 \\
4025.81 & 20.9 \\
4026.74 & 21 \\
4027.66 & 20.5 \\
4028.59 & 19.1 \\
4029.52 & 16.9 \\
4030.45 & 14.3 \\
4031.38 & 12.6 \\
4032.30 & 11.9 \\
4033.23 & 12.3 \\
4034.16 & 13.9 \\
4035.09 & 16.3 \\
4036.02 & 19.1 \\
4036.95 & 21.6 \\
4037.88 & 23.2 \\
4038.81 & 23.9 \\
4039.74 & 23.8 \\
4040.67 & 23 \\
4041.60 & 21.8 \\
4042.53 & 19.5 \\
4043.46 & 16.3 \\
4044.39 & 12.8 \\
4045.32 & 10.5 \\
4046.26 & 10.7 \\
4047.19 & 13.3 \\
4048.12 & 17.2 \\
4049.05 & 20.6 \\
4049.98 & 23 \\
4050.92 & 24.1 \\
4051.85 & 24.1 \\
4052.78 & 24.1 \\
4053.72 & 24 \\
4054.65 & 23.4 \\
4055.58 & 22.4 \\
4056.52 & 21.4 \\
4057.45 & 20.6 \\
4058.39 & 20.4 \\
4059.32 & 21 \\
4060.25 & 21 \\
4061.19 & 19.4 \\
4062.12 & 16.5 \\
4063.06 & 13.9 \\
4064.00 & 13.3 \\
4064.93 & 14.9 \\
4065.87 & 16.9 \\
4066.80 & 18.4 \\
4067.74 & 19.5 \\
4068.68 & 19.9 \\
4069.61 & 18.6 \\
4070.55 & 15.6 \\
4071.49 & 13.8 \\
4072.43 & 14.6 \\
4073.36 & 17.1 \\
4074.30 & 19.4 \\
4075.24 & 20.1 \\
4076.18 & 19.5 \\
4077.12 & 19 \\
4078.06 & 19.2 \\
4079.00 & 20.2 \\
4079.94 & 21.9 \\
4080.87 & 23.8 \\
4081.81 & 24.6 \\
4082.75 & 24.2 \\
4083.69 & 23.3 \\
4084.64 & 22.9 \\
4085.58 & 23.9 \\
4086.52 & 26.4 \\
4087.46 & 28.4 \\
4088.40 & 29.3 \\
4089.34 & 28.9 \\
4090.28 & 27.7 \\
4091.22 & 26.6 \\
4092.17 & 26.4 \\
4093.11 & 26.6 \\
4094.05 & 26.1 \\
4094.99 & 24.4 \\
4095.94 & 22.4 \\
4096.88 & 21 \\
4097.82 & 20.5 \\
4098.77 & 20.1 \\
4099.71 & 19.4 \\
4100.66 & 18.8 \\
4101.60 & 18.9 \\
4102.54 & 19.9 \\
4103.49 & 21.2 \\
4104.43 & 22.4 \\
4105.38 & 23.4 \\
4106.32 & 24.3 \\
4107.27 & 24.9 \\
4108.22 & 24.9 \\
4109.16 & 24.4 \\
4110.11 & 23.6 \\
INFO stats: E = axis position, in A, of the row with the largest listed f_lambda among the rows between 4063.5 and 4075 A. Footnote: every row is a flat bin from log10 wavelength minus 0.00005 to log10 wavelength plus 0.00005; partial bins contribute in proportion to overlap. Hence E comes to 4068.68 A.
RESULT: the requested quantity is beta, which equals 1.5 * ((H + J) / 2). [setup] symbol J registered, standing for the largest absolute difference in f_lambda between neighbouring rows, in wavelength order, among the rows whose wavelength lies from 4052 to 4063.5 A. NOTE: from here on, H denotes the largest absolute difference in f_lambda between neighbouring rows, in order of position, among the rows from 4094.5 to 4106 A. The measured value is 3.7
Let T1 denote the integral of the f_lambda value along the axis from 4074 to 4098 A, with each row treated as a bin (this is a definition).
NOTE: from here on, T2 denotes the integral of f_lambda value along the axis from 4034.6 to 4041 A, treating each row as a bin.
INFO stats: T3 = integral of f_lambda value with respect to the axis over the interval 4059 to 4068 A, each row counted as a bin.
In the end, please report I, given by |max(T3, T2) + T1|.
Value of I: 727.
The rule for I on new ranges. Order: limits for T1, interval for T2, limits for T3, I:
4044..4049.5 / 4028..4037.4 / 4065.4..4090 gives 599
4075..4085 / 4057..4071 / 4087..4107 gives 690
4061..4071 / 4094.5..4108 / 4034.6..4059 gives 658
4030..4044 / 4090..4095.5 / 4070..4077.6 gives 399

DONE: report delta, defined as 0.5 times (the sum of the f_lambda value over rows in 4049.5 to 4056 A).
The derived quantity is 83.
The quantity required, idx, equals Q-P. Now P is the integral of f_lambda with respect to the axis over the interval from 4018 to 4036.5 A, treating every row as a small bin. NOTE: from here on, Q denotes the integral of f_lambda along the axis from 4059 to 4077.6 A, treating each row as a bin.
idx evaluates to -22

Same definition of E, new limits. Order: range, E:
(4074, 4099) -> 4088.40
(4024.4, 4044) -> 4038.81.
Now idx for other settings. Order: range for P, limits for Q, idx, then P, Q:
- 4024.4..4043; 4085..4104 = 103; 350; 453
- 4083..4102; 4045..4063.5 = -94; 458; 364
